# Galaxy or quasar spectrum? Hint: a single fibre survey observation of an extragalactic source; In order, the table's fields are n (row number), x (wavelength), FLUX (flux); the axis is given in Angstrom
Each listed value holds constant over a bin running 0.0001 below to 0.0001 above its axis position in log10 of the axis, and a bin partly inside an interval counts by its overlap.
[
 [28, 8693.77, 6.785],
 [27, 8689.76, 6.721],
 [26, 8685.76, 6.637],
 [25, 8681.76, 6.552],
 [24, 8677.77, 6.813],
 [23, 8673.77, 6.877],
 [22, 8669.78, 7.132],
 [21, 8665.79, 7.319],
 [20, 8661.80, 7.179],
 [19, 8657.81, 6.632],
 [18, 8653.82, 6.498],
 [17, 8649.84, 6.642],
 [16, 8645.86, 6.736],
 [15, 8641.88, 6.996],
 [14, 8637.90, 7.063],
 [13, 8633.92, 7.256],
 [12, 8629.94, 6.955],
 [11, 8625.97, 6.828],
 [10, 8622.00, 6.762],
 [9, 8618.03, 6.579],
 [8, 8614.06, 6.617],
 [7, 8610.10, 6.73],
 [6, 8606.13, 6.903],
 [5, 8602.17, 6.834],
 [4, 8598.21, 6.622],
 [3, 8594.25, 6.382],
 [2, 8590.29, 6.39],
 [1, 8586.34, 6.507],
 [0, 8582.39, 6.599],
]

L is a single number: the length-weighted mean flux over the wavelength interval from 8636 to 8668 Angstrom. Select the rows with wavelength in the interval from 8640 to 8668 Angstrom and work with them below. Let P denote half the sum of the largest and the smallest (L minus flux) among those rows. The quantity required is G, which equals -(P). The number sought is 0.02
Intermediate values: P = -0.02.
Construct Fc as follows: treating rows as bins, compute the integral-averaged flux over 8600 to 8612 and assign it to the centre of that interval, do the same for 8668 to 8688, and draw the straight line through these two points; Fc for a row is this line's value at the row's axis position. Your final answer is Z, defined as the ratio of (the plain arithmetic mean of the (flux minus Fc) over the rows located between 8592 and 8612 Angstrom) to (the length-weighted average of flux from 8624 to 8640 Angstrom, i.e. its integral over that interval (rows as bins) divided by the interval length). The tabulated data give -0.0178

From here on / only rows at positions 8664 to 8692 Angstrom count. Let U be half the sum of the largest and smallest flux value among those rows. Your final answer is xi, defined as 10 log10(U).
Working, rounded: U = 6.94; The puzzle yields 8.41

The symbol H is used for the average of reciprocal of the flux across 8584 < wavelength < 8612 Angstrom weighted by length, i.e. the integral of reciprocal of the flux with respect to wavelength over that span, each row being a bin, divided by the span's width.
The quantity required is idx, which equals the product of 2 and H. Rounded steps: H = 0.151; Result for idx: 0.302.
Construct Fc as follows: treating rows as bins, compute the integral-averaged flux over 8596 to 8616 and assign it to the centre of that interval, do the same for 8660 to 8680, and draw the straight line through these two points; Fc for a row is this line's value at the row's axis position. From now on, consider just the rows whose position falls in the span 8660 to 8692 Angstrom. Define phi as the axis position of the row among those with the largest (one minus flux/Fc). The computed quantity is 8681.76 Angstrom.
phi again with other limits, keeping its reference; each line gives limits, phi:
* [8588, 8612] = 8594.25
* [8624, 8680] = 8653.82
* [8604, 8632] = 8618.03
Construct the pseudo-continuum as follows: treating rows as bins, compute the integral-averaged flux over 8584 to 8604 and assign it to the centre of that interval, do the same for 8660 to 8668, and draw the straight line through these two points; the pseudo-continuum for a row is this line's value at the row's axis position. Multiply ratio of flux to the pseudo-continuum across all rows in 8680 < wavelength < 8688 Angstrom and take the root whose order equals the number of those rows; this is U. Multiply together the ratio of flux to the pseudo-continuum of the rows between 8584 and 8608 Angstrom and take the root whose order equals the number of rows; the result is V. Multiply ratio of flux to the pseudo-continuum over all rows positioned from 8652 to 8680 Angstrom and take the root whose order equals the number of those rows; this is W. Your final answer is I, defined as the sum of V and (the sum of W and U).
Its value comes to 2.84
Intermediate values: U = 0.886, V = 1.01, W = 0.95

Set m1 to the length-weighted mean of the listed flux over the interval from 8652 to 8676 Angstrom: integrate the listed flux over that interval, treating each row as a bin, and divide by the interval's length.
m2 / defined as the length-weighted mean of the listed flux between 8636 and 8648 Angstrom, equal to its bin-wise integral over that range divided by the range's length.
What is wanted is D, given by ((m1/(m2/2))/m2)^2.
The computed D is 0.0836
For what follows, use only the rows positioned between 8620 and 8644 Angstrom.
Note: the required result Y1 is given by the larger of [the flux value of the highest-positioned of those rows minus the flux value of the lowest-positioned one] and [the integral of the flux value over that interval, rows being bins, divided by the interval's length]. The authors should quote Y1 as 7.0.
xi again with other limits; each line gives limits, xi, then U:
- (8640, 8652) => 8.34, 6.82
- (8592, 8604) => 8.20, 6.61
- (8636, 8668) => 8.39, 6.91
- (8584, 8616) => 8.22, 6.64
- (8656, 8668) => 8.44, 6.98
